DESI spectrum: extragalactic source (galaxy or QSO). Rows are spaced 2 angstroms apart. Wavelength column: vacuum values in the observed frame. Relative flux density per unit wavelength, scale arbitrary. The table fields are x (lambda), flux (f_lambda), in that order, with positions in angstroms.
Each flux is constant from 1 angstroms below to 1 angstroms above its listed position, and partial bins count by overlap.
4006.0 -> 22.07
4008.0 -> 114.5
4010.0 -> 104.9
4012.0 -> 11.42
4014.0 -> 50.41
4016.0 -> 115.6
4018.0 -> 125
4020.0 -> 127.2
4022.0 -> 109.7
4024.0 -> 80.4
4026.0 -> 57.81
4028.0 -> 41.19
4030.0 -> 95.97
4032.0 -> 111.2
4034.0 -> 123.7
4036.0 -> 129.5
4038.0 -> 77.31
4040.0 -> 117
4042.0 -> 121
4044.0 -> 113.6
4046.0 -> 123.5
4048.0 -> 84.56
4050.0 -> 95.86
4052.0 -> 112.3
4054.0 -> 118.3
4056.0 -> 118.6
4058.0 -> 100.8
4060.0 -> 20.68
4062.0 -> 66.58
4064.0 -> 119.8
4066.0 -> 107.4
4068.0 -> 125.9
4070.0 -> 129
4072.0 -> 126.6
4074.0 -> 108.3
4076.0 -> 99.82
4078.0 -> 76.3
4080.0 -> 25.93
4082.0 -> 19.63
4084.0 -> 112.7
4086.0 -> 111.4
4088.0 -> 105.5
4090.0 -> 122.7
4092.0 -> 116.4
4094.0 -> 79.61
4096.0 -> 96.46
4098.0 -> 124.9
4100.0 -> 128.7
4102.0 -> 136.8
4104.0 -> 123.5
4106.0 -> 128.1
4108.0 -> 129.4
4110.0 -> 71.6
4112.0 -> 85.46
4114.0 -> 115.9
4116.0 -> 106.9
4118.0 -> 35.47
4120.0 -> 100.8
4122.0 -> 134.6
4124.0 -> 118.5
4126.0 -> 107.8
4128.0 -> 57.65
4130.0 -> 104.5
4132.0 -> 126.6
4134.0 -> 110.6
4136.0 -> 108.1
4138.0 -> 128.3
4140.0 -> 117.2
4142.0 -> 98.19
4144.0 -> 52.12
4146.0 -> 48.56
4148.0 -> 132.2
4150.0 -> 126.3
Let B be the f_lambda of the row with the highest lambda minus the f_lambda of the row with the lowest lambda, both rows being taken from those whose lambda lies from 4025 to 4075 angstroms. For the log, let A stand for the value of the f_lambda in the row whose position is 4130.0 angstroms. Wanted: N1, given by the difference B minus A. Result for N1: -54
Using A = 104.5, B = 50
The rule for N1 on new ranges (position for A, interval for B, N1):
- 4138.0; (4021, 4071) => -109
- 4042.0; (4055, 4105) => -116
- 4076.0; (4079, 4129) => -68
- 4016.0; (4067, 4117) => -135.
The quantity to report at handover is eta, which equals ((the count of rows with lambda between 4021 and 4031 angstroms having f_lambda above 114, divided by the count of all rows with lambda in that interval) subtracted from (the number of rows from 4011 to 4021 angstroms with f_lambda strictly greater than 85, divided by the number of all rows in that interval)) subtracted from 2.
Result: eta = 1.4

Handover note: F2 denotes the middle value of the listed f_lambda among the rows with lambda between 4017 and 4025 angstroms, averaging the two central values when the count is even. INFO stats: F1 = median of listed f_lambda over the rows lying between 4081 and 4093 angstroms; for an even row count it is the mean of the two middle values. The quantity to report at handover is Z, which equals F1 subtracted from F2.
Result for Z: 5.3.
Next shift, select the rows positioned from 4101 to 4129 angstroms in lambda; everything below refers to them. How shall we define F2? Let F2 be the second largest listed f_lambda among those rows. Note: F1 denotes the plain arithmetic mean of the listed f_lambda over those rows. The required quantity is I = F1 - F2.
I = -31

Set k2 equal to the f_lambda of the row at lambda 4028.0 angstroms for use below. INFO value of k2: 41.19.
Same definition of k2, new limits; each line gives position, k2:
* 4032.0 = 111.2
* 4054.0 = 118.3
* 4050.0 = 95.86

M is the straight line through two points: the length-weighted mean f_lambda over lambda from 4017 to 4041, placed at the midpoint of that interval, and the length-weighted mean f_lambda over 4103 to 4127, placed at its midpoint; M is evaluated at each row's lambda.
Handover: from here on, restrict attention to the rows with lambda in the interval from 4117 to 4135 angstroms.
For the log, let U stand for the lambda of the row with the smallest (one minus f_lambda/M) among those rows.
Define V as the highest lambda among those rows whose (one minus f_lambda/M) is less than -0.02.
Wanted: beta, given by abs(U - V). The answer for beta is 12 angstroms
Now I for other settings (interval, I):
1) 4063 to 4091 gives -27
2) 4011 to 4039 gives -37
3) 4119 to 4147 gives -27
